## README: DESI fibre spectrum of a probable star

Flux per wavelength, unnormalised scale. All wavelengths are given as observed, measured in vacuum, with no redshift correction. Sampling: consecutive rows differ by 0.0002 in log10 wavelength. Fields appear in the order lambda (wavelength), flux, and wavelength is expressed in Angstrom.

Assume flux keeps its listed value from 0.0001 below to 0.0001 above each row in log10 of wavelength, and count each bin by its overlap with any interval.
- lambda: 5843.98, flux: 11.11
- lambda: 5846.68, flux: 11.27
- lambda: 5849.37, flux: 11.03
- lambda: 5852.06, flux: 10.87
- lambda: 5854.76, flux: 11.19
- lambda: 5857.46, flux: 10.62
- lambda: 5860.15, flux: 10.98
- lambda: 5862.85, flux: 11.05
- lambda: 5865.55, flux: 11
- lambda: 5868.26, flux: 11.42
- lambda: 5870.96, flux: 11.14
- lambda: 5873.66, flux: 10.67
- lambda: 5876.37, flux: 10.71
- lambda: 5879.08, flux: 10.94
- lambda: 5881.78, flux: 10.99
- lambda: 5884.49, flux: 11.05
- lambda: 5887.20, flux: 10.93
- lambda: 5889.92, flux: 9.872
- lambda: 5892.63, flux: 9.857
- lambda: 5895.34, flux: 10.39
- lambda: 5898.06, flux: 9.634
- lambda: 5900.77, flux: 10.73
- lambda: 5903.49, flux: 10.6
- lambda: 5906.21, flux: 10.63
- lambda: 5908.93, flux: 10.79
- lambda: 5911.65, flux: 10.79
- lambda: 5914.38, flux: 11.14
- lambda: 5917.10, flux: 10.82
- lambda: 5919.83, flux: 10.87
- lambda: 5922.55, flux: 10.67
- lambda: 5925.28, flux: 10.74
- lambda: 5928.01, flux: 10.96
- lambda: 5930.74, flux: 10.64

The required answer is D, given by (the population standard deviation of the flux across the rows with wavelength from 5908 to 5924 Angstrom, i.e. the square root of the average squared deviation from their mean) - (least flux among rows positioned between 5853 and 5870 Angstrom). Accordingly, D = -10.5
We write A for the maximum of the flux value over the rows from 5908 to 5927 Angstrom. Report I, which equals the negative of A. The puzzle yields -11.1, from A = 11.14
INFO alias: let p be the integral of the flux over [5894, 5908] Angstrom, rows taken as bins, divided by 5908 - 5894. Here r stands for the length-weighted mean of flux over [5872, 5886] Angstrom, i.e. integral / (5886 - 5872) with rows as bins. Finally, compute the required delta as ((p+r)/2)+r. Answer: 21.5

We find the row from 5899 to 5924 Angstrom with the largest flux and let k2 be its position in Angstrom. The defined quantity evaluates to 5914.38 Angstrom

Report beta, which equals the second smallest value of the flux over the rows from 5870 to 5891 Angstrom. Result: 10.67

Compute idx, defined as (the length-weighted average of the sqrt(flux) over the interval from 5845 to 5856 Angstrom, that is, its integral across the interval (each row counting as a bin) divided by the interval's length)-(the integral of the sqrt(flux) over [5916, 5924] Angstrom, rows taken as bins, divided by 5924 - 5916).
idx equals 0.04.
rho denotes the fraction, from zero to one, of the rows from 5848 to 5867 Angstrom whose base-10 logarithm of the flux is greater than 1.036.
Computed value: 0.86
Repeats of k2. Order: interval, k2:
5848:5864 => 5854.76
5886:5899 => 5887.20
